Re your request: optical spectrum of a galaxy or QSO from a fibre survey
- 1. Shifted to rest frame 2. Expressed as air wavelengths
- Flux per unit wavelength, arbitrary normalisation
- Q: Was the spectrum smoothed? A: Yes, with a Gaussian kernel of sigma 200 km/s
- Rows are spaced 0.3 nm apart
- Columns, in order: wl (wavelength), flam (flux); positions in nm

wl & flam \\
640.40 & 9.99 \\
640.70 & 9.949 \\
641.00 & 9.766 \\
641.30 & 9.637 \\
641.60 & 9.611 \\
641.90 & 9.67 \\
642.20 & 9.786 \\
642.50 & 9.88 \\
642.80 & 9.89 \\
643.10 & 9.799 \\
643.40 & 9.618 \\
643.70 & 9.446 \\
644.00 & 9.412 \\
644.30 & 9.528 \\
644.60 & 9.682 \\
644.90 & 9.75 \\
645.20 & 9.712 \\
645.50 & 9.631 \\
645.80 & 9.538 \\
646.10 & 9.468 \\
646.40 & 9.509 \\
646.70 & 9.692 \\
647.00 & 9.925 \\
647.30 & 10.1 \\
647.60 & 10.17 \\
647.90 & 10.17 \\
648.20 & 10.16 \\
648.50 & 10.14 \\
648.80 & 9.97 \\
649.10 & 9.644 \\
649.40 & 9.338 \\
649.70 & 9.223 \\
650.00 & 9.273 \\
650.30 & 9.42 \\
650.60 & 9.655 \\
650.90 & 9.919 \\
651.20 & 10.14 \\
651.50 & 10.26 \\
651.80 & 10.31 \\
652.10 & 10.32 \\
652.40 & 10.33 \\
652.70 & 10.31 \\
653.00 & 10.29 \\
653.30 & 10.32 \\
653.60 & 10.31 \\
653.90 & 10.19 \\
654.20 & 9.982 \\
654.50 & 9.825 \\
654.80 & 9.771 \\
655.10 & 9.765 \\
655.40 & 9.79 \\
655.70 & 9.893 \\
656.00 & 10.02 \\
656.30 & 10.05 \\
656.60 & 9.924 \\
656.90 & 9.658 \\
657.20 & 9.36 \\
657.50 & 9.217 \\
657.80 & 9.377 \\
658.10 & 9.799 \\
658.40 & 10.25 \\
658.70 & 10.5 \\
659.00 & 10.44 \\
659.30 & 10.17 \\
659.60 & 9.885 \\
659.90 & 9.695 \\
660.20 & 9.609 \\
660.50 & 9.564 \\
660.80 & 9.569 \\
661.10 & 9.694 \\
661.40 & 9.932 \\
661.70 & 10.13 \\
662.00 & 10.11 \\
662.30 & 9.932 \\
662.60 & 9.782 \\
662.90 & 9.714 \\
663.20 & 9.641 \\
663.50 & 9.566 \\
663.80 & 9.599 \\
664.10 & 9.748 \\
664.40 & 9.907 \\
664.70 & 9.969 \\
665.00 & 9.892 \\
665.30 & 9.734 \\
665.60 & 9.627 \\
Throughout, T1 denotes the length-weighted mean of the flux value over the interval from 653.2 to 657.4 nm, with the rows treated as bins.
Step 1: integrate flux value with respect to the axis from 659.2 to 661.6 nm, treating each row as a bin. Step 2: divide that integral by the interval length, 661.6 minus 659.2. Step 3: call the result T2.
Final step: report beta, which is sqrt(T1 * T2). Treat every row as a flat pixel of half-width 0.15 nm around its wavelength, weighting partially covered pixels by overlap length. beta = 9.83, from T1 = 9.91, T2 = 9.76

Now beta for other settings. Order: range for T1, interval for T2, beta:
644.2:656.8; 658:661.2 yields 9.91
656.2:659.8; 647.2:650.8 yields 9.82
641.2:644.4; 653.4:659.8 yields 9.79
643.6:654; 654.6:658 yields 9.79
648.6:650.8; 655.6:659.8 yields 9.71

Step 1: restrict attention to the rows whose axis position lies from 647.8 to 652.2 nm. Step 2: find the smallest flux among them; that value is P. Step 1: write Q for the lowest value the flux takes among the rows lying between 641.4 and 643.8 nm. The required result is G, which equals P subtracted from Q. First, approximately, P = 9.223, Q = 9.446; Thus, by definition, 0.22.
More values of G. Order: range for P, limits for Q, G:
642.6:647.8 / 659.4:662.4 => 0.15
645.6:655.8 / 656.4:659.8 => -0.01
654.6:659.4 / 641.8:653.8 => 0.01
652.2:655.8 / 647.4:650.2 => -0.54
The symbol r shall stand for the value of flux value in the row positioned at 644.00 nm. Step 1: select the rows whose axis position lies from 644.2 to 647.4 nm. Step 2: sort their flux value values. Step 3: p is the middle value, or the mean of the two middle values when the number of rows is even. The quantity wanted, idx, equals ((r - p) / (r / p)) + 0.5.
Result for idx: 0.22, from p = 9.7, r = 9.412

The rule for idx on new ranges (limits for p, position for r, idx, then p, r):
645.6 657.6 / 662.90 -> 0.28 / 9.9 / 9.714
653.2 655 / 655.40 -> 0.20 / 10.1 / 9.79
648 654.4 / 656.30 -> 0.41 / 10.1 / 10.05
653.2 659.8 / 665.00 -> 0.48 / 9.9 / 9.892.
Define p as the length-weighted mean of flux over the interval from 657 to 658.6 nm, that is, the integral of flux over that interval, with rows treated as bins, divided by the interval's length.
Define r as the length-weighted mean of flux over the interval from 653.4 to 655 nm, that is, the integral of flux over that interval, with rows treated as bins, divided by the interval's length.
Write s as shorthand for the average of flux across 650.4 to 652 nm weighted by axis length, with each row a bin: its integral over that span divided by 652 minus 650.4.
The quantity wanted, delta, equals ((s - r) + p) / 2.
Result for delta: 4.83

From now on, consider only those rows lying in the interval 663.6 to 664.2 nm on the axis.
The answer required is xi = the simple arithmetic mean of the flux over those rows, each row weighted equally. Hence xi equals 9.7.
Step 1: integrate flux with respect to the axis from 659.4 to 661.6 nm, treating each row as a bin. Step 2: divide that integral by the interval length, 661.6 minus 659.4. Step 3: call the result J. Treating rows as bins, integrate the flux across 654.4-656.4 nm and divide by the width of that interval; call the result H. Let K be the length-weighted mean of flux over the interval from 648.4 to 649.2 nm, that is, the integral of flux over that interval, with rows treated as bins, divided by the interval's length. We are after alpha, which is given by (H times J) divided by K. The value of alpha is 9.7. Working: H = 9.9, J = 9.7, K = 9.92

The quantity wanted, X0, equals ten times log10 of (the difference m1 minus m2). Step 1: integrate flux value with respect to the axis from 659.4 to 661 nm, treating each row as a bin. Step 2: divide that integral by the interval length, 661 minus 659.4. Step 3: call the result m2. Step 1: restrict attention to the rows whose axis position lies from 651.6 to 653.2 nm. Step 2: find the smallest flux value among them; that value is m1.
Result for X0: -2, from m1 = 10.29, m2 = 9.68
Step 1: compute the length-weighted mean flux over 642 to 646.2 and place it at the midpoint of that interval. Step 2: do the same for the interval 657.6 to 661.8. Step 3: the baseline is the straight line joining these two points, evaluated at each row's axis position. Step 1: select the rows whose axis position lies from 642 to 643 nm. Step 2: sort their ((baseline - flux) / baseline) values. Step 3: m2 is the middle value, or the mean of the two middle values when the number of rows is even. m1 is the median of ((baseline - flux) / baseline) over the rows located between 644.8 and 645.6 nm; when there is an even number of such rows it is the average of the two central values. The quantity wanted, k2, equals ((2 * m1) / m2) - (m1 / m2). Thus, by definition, 0.2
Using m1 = 0.00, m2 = -0.026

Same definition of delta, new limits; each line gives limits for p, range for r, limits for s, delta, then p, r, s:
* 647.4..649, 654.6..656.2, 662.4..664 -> 4.96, 10.1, 9.9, 9.7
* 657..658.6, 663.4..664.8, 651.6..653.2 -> 5.09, 9.6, 9.8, 10.3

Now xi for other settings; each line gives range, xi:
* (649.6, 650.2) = 9.2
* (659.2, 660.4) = 9.8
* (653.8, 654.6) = 10.0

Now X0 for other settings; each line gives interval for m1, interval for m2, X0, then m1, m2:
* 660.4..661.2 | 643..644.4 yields -20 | 9.564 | 9.55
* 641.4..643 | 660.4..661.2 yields -23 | 9.611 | 9.61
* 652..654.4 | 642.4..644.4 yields -5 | 9.982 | 9.65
